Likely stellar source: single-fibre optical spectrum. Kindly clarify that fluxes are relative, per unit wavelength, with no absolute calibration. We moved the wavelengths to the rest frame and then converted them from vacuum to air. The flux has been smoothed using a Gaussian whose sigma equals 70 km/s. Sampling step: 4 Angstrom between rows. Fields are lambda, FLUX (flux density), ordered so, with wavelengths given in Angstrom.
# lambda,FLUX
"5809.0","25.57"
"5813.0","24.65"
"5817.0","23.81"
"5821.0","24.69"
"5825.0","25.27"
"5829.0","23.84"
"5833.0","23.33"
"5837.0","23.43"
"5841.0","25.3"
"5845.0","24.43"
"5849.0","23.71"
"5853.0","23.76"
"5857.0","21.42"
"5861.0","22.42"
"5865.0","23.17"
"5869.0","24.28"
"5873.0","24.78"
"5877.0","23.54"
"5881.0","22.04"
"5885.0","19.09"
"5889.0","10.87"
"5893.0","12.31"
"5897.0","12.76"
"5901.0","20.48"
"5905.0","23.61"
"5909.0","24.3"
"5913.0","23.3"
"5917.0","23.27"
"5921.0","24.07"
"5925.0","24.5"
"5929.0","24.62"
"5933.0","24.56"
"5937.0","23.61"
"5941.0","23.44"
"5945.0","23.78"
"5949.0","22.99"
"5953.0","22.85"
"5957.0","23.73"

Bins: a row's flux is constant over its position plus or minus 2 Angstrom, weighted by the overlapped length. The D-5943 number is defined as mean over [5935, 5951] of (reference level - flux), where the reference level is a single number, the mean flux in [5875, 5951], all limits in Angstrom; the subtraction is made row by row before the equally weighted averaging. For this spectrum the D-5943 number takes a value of -2.0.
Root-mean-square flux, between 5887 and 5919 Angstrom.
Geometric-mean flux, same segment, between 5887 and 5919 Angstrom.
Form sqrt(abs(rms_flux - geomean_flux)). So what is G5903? 1.3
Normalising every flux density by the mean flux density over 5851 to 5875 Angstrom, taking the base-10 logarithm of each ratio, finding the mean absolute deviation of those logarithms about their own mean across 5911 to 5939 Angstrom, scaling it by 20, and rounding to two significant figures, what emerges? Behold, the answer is 0.19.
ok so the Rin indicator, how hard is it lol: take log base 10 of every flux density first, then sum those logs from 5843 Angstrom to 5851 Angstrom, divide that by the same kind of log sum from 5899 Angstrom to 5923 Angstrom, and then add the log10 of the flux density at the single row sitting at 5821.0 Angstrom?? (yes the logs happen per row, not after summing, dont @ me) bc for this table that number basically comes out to 1.7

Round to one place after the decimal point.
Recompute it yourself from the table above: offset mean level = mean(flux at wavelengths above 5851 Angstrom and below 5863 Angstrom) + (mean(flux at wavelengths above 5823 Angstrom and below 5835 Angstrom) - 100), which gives -53.3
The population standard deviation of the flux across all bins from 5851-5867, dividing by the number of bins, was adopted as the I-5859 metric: 0.87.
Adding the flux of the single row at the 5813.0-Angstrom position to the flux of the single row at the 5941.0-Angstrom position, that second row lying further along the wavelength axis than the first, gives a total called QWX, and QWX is 48.1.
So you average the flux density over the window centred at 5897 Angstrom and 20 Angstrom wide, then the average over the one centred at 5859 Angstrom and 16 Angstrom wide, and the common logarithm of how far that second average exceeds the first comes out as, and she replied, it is 0.83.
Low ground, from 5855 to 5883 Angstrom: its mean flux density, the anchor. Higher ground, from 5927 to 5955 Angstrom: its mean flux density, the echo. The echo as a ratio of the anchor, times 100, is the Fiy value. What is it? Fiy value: 103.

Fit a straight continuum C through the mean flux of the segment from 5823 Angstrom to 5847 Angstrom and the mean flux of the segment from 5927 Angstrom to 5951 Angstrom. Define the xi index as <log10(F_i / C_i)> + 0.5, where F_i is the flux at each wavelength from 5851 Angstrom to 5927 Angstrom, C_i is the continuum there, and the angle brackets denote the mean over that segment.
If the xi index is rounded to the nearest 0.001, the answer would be 0.435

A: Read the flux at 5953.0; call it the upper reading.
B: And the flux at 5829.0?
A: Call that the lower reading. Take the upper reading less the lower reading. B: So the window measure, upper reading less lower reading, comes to -1.0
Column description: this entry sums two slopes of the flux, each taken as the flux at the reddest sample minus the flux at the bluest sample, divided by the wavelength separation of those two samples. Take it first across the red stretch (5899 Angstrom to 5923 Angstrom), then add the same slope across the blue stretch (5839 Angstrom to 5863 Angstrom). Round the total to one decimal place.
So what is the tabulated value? 0.0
